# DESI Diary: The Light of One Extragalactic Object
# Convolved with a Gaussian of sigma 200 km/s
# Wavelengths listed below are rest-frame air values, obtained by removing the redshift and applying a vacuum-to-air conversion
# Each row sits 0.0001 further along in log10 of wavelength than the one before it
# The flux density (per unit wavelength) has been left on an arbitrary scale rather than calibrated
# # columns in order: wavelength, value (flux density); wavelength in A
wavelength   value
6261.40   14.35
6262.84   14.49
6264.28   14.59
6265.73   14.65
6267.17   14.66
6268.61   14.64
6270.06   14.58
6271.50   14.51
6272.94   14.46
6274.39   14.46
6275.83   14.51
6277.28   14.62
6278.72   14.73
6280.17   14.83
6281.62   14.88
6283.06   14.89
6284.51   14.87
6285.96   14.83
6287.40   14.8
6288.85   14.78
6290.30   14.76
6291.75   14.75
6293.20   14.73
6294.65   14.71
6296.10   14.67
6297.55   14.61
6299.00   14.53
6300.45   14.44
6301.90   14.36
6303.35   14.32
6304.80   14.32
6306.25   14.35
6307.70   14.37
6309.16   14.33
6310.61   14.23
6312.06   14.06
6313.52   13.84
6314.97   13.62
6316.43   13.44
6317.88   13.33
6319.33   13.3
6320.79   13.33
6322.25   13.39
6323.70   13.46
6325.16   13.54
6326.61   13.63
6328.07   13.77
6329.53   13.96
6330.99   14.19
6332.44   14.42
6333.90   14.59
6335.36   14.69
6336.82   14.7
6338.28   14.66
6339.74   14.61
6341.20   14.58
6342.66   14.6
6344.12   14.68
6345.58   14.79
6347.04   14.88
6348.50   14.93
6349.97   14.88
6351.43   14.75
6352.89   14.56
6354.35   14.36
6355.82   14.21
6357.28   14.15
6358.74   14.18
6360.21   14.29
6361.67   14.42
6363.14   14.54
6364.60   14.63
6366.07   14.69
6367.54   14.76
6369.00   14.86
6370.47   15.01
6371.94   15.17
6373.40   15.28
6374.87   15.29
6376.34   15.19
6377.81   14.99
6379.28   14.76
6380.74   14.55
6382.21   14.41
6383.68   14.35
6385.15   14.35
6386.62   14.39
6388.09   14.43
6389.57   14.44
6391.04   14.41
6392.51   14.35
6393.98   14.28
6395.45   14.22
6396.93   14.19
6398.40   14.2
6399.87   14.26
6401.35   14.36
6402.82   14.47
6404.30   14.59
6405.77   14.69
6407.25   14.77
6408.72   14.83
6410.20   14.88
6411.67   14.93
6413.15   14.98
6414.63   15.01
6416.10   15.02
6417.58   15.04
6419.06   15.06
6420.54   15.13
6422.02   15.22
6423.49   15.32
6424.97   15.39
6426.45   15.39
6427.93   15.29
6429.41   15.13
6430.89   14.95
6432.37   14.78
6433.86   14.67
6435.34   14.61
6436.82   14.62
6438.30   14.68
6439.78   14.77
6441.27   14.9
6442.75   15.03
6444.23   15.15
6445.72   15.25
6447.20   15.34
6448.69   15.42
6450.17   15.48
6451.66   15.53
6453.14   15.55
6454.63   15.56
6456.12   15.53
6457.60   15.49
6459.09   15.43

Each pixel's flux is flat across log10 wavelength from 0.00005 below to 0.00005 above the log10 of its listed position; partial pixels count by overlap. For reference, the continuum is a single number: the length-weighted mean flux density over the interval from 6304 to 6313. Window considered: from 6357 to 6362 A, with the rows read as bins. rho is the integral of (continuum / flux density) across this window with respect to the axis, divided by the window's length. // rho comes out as 1.00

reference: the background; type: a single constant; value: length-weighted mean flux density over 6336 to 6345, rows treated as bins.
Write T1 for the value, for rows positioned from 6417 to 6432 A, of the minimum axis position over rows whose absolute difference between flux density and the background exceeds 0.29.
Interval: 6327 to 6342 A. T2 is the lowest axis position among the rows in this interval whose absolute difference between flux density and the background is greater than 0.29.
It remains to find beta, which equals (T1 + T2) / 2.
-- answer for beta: 6372.8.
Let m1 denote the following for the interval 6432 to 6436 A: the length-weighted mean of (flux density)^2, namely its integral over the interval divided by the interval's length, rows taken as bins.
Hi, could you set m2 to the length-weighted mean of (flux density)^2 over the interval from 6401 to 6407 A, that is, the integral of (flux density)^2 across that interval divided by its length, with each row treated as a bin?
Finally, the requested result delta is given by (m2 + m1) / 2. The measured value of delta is 214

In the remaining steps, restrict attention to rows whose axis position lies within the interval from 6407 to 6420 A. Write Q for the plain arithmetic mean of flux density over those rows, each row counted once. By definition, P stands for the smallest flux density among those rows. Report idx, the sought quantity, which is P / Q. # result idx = 0.988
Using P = 14.77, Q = 14.9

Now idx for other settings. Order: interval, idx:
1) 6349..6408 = 0.971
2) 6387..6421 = 0.970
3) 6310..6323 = 0.977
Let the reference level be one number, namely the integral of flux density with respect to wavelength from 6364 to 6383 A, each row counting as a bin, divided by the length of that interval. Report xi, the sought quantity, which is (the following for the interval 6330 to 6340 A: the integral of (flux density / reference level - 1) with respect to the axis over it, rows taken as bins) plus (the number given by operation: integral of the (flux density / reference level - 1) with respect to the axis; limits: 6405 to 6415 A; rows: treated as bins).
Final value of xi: -0.3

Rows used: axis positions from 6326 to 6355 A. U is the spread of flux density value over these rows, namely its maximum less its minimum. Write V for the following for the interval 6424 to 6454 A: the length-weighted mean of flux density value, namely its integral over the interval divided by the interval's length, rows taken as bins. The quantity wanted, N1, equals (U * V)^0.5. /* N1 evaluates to 4.43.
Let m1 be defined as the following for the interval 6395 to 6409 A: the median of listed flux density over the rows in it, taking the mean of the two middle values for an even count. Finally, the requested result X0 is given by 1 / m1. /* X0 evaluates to 0.0694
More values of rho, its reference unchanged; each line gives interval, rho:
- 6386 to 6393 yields 0.99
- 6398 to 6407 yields 0.99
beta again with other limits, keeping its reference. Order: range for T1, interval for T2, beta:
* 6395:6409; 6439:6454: 6419.1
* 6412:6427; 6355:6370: 6384.5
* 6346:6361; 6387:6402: 6374.2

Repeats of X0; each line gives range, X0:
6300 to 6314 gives 0.0698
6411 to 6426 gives 0.0664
